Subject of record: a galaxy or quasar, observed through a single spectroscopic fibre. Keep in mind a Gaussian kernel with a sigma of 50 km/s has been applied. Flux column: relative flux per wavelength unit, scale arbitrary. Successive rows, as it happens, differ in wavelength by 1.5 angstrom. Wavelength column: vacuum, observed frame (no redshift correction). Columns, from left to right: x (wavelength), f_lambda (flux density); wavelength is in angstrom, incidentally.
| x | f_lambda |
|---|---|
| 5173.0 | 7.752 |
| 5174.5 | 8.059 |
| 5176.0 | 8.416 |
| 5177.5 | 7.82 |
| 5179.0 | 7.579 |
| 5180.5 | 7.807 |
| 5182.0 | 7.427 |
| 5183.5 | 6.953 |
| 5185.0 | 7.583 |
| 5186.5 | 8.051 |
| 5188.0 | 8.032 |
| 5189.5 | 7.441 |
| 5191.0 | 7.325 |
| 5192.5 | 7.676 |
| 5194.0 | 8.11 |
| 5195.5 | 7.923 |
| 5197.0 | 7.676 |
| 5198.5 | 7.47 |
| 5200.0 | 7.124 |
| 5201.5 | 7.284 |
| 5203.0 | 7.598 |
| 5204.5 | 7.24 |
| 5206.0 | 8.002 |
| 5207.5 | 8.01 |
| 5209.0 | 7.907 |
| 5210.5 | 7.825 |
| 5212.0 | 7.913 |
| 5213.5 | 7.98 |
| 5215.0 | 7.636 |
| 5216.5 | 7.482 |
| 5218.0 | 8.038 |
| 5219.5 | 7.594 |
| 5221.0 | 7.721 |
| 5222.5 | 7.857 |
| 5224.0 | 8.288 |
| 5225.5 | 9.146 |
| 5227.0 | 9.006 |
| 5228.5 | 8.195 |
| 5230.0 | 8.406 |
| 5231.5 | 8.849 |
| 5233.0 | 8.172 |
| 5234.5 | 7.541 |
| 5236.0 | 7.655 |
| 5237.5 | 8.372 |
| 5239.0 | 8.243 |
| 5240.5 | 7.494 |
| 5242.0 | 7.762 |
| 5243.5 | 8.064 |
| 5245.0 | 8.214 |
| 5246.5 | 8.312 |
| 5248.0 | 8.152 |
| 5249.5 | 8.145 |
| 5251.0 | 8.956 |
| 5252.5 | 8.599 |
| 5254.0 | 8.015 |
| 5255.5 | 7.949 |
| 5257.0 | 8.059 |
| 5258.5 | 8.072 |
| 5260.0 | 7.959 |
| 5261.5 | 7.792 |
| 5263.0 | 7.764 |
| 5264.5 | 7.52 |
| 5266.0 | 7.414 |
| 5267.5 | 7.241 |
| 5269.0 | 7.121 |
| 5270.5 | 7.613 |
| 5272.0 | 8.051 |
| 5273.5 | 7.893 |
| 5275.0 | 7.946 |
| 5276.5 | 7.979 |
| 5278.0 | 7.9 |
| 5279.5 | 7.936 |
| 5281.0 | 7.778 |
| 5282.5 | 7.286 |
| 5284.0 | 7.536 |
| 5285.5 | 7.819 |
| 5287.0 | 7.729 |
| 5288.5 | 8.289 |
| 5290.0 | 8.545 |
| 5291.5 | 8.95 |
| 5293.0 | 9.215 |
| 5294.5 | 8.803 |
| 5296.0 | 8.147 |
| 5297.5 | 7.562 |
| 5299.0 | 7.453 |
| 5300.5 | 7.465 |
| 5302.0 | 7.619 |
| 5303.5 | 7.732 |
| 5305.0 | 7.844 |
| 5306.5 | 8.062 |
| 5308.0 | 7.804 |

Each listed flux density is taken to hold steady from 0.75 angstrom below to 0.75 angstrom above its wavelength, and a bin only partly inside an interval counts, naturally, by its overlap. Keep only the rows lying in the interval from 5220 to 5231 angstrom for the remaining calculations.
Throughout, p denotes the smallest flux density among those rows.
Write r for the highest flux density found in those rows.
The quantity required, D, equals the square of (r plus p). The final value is 284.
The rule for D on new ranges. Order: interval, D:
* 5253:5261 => 257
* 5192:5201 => 232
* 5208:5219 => 241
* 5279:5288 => 232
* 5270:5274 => 245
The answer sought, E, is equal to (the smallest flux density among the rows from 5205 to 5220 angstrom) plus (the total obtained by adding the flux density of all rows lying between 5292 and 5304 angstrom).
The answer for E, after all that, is 71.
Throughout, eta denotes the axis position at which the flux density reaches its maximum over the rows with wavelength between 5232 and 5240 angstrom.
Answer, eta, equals 5237.5 angstrom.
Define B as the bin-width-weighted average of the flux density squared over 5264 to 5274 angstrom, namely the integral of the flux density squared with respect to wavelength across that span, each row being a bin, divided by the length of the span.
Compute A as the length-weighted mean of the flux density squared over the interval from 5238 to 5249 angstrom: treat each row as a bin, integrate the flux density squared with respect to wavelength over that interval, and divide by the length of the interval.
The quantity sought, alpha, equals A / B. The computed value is 1.14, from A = 64.8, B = 57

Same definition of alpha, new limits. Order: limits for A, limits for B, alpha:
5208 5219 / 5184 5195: 1.02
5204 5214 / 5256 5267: 1.02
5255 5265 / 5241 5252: 0.92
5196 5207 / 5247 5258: 0.82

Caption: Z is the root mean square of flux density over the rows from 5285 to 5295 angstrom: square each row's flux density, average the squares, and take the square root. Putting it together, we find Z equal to 8.49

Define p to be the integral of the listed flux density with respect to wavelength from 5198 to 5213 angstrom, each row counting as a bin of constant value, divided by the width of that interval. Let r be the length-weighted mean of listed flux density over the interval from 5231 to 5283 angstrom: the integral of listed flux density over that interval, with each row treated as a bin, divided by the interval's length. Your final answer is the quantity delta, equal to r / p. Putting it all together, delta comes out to 1.038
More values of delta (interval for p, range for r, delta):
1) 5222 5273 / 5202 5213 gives 0.965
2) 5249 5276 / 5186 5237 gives 0.999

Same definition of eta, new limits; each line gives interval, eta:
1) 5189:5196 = 5194.0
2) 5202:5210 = 5207.5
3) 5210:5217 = 5213.5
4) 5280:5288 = 5285.5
